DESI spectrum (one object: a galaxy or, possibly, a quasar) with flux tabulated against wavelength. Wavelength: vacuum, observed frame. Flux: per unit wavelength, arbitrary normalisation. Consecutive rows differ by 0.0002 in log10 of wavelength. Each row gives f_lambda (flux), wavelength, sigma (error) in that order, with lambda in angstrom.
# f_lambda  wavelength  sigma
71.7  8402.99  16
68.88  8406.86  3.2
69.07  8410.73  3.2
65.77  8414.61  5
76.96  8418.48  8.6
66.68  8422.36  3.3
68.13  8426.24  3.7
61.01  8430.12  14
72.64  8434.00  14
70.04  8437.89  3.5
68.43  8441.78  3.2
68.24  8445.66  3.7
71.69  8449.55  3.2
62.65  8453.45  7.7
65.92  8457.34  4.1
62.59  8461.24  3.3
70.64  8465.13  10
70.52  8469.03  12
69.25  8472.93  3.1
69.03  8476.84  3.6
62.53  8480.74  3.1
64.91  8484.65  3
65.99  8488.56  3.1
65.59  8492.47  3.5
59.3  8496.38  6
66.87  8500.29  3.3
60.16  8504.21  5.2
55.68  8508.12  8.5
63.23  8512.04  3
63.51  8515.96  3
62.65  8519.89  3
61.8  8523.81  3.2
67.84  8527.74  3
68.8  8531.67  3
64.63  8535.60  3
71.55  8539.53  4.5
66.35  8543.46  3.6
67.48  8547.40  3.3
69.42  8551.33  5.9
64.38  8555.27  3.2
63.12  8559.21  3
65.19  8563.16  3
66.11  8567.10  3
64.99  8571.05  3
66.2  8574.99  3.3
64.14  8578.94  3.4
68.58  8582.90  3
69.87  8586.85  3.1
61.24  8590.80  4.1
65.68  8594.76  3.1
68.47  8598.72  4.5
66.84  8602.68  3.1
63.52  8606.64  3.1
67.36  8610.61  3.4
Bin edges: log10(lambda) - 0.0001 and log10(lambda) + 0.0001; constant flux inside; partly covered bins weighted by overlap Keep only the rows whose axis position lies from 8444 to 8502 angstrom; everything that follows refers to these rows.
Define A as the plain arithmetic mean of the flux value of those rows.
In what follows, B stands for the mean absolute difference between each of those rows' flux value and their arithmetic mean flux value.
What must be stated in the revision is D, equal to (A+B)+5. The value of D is 74.3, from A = 66.4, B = 2.9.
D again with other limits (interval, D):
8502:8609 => 72.8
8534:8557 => 74.5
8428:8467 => 75.9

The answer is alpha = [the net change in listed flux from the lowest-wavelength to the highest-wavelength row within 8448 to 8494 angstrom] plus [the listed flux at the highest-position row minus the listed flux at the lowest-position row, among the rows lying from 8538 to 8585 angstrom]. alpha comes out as -9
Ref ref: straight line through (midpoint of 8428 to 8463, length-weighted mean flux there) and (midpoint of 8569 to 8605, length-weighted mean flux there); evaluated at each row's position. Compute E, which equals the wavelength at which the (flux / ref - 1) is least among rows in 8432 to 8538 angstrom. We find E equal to 8508.12 angstrom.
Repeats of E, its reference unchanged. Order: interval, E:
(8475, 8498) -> 8496.38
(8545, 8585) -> 8559.21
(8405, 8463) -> 8430.12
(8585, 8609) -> 8590.80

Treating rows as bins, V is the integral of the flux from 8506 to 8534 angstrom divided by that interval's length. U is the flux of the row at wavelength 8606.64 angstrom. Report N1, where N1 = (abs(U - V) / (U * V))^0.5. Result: 0.006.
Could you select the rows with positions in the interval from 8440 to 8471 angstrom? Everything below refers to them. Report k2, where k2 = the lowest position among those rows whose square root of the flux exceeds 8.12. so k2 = 8441.78 angstrom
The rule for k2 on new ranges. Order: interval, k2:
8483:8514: 8488.56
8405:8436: 8406.86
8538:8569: 8539.53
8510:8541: 8527.74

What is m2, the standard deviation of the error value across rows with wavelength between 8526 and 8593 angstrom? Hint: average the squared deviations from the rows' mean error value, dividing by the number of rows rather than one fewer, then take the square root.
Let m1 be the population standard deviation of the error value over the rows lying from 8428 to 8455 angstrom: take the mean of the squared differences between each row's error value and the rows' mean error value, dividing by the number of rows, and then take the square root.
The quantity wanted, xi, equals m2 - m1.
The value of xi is -3.9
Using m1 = 4.6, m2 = 0.7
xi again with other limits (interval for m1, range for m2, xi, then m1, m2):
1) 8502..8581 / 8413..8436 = 3.2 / 1.4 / 4.5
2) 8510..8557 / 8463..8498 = 2.4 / 0.8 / 3.2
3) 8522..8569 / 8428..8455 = 3.8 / 0.8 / 4.6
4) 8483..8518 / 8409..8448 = 2.4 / 1.8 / 4.2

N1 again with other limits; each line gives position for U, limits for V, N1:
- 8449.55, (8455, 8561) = 0.037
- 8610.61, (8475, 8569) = 0.024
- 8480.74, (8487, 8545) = 0.021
